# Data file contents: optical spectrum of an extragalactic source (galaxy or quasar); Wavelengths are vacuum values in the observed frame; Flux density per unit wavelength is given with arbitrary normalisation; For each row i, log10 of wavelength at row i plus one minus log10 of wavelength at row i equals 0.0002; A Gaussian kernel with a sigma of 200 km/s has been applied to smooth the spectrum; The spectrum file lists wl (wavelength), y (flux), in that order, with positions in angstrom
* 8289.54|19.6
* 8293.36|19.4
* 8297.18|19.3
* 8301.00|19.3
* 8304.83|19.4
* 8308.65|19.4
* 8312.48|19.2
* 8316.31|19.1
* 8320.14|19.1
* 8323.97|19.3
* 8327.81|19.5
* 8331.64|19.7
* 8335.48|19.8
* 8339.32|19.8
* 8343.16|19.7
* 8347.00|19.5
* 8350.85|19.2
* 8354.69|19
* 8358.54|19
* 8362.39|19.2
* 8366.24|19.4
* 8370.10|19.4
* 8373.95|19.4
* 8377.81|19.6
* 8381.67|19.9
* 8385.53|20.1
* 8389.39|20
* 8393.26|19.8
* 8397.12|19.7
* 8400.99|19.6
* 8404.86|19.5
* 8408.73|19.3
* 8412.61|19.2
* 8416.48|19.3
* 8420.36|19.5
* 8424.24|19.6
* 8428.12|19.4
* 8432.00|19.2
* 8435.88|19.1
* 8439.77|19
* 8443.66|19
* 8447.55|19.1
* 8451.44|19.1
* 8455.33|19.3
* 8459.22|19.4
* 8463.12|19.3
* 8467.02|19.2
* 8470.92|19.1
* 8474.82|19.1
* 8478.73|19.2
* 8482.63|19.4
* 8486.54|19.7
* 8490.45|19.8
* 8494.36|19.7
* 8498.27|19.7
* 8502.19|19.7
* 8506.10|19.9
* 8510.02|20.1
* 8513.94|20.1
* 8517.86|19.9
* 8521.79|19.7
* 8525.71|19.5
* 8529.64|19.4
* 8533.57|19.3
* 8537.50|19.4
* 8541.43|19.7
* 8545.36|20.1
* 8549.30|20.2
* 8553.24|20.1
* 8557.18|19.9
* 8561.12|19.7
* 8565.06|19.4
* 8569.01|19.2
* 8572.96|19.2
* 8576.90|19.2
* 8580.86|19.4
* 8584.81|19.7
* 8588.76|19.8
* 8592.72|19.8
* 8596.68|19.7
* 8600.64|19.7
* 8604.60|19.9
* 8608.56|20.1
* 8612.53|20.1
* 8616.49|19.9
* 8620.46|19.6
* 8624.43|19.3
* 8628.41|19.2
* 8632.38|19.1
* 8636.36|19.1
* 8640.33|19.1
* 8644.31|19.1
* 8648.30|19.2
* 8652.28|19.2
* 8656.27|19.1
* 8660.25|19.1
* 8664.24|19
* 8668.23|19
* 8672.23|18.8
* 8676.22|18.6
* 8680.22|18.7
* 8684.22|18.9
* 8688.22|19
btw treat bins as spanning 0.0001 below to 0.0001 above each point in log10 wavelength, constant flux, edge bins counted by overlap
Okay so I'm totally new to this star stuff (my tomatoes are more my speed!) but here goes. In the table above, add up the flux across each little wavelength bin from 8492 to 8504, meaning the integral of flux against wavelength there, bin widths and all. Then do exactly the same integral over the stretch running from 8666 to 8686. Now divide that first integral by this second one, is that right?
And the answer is 0.6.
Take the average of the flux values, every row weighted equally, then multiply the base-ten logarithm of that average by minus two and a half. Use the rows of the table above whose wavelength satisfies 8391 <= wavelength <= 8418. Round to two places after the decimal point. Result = -3.22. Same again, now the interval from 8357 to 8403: -3.23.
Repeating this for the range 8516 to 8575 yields -3.23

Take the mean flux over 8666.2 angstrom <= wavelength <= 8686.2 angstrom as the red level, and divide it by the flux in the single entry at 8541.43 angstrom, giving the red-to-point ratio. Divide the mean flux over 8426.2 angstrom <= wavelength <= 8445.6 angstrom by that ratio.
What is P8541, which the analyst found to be 20.1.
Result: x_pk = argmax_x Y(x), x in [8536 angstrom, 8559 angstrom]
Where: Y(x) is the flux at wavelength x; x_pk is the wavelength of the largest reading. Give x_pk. 8549.30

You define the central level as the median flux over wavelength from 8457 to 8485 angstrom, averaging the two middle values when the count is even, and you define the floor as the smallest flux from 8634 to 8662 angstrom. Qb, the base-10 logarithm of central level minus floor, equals -1.0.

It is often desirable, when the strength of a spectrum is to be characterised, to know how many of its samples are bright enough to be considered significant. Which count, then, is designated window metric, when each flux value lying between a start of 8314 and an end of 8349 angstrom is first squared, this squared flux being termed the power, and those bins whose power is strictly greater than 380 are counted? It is 6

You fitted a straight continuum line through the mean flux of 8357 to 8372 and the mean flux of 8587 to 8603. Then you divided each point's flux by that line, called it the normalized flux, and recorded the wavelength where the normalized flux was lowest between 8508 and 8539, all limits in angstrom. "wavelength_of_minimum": 8533.57 angstrom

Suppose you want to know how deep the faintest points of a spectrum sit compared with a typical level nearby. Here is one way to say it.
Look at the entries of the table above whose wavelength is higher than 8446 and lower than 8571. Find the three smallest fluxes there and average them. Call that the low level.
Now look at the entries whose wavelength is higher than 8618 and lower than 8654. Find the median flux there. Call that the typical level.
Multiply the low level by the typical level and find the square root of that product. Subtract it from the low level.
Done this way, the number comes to 0.0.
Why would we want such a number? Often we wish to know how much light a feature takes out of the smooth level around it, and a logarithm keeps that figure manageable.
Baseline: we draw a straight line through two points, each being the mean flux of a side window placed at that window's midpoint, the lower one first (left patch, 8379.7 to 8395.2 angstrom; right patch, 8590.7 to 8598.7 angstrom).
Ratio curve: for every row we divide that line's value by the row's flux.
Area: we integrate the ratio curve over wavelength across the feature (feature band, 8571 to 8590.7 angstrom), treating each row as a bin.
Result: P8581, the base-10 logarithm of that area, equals 1.30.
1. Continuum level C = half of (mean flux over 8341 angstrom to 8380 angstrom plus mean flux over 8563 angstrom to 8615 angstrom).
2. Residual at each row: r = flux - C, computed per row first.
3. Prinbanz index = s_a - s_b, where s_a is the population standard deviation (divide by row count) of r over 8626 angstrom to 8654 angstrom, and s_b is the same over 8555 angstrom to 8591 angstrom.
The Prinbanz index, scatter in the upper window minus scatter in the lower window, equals -0.21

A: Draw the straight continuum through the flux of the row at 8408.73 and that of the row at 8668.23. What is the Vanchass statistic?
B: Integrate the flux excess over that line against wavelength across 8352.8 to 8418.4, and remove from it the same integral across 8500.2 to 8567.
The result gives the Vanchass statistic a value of -30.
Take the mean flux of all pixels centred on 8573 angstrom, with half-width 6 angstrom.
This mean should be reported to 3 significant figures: 19.2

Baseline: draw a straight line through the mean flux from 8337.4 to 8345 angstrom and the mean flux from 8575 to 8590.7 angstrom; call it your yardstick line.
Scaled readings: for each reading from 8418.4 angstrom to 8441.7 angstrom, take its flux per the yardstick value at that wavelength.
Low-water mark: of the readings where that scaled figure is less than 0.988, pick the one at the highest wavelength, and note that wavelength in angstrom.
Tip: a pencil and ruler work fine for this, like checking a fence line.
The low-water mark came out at 8439.77 angstrom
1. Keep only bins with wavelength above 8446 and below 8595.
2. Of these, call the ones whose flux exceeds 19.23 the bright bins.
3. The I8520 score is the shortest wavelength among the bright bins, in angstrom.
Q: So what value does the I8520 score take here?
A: 8455.33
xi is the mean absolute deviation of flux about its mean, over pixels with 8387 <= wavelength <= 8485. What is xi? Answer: 0.20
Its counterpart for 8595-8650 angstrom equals 0.35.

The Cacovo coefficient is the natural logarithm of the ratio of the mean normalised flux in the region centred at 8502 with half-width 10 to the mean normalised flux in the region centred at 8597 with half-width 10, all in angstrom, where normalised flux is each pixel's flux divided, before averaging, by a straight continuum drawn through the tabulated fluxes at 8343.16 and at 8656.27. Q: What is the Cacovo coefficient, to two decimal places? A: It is -0.01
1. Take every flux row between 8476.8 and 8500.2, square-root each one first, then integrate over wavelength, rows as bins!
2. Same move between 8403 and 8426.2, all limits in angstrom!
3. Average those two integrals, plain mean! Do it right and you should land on 103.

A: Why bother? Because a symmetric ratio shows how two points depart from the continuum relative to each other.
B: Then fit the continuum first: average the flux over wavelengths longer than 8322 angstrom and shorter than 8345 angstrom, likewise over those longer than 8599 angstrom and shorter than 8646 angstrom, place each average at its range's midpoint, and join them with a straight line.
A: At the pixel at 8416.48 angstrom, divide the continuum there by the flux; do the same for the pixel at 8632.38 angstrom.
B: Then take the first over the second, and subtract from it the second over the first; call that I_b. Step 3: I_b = -0.01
